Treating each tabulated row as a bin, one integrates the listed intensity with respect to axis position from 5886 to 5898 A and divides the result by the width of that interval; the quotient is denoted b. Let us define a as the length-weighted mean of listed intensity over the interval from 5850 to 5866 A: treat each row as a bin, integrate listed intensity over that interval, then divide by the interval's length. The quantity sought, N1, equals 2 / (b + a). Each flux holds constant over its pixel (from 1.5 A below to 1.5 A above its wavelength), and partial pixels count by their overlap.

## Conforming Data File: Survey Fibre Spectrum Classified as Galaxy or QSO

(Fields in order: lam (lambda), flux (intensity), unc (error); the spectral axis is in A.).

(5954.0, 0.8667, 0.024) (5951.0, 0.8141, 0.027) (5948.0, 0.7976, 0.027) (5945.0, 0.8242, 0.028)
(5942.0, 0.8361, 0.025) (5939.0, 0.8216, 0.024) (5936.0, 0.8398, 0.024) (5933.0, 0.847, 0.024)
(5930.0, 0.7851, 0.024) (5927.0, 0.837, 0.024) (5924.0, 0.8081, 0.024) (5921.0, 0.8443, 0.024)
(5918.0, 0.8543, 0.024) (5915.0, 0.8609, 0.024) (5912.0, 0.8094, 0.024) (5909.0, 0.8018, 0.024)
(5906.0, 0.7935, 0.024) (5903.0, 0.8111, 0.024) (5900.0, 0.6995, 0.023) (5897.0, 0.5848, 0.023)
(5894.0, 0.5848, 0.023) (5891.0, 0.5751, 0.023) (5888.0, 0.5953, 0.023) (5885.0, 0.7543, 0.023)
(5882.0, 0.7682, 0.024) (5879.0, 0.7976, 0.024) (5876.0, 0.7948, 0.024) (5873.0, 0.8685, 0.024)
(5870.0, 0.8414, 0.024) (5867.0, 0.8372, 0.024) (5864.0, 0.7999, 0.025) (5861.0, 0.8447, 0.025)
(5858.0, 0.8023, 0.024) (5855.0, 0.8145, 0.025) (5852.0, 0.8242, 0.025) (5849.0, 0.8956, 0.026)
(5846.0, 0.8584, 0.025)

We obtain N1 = 1.42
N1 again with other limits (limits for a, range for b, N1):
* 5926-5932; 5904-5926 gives 1.22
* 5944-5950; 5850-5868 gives 1.23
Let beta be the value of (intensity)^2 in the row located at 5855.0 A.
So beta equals 0.663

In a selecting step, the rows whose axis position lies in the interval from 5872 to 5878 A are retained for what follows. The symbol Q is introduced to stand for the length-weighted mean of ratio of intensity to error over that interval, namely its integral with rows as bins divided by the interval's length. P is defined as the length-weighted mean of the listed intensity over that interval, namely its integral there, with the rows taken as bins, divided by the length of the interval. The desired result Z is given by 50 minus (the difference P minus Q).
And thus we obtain 83.6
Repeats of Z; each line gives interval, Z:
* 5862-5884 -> 82.9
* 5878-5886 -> 81.9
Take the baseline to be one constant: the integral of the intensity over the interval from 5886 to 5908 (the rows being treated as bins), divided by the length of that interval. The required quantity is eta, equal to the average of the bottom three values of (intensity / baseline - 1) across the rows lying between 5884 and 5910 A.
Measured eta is -0.13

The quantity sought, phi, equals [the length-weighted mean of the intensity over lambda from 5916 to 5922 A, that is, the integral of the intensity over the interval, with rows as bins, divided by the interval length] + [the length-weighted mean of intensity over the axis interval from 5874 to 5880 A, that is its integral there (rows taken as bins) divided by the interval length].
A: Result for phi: 1.65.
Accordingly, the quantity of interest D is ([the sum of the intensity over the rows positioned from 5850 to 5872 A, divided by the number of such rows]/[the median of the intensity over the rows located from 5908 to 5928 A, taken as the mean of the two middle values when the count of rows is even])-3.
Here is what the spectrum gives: -2.02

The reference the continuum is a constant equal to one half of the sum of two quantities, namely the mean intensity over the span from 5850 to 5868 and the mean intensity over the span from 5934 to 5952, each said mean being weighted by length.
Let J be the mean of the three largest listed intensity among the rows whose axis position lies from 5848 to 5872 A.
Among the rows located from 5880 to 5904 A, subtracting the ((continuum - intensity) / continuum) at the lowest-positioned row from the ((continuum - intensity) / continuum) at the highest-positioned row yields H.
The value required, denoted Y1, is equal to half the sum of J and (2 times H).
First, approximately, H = -0.05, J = 0.8606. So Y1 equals 0.38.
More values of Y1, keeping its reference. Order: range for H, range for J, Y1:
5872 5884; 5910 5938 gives 0.55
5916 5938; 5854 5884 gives 0.44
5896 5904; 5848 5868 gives 0.15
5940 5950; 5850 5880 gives 0.47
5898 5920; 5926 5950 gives 0.23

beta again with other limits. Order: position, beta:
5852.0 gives 0.679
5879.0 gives 0.636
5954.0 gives 0.751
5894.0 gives 0.342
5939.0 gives 0.675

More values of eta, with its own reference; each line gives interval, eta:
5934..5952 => 0.21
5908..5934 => 0.19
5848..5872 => 0.20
